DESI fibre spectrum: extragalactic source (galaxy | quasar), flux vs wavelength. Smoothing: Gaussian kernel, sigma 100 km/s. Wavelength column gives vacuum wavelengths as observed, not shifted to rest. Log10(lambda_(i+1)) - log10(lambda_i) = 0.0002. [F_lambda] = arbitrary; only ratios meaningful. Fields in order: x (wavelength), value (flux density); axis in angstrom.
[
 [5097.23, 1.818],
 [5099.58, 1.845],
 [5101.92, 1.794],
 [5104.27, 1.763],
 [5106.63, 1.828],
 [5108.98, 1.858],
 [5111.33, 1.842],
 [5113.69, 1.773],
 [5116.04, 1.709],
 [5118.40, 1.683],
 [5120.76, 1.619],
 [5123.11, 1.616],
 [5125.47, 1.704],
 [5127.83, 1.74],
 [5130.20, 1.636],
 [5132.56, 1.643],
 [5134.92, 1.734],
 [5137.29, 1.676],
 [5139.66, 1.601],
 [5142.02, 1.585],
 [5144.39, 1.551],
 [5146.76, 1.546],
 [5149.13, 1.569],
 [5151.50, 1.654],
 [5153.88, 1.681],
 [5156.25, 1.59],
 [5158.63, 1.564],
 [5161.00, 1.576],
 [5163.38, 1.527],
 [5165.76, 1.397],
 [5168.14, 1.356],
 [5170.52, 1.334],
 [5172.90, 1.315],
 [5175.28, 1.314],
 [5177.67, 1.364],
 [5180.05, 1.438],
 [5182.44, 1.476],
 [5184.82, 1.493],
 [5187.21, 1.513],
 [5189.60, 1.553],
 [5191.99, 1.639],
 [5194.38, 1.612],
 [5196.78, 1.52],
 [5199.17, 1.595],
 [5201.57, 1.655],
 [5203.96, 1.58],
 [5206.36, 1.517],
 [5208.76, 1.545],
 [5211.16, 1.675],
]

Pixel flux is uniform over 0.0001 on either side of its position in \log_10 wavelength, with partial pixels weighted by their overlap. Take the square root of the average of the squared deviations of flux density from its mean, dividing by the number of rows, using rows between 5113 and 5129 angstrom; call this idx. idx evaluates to 0.054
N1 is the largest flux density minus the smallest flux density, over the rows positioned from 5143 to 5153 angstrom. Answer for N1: 0.108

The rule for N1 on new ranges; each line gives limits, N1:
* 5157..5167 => 0.179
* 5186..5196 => 0.126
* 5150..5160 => 0.117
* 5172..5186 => 0.179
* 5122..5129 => 0.124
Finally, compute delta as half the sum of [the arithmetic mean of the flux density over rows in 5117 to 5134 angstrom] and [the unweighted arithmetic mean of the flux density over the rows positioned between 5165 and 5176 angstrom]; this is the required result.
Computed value 1.50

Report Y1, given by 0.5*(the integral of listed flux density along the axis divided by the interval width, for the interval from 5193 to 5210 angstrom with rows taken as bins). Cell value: 0.79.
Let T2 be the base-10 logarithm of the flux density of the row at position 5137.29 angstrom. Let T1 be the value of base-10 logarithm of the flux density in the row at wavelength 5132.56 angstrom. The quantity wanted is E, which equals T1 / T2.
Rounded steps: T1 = 0.216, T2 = 0.224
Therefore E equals 0.96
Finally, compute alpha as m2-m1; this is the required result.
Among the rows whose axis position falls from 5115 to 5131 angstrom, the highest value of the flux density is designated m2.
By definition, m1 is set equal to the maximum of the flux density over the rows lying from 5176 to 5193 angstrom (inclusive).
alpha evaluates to 0.10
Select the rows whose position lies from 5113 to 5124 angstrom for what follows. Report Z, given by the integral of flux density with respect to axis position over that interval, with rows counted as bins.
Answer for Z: 18.5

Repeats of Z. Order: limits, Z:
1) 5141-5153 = 19.0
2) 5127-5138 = 18.5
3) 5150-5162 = 19.3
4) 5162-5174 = 16.7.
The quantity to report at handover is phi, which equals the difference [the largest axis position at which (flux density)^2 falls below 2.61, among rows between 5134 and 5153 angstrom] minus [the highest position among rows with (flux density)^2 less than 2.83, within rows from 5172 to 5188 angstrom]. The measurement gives -38.1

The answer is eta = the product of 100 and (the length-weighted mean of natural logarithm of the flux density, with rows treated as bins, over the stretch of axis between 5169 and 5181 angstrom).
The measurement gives 30.1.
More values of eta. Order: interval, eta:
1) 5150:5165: 46.4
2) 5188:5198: 45.6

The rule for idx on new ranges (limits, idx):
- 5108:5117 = 0.059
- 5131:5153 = 0.060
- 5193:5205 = 0.044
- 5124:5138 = 0.041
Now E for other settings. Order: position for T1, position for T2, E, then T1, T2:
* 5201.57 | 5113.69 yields 0.88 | 0.219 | 0.249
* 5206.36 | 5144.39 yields 0.95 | 0.181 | 0.191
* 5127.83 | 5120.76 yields 1.15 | 0.241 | 0.209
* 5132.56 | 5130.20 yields 1.01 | 0.216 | 0.214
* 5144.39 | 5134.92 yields 0.80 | 0.191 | 0.239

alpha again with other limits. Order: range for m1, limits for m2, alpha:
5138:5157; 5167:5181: -0.24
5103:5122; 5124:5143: -0.12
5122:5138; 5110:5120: 0.10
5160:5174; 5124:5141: 0.16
